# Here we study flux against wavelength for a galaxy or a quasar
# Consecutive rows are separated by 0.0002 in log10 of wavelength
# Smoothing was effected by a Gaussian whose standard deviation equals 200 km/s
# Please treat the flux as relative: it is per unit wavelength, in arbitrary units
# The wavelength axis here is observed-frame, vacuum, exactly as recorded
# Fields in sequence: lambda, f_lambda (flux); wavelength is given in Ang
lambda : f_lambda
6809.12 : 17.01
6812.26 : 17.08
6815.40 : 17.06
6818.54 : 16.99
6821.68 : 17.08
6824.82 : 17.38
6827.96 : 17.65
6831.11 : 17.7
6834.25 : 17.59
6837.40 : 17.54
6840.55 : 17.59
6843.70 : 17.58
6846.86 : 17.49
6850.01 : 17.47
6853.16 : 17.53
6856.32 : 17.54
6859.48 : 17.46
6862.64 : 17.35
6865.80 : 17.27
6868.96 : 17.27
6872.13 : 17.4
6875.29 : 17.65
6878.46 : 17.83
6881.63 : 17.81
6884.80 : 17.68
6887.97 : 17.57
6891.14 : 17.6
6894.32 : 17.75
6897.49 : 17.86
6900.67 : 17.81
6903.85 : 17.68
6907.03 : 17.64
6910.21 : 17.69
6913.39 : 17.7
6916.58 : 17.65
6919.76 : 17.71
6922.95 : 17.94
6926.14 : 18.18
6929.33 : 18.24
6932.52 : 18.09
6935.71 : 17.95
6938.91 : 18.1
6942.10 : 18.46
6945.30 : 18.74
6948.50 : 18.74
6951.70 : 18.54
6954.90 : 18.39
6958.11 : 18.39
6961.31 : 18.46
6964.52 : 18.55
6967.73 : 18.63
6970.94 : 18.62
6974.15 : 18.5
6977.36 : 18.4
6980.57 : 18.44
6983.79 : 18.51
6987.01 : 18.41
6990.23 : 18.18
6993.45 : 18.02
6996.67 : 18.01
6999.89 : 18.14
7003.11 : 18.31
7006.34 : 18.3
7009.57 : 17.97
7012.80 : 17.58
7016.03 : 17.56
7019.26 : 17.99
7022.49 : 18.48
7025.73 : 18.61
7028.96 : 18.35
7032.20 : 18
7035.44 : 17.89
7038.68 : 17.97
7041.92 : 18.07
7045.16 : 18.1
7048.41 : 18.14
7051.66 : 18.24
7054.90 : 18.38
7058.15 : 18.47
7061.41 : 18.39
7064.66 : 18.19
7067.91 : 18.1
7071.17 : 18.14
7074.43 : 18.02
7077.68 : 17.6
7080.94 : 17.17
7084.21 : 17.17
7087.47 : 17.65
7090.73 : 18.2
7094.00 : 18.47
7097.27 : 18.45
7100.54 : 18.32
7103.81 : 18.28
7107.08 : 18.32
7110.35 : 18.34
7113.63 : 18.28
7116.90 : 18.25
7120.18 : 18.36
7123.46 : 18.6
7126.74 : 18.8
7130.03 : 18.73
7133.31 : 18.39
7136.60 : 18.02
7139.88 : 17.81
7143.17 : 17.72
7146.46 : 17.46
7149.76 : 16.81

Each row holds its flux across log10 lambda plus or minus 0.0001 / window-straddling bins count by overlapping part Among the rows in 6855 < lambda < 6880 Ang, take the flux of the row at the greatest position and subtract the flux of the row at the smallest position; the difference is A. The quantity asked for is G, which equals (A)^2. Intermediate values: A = 0.3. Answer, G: 0.08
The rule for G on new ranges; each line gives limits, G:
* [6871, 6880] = 0.18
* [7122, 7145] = 0.77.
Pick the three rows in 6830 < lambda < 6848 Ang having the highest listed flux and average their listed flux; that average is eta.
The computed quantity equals 17.6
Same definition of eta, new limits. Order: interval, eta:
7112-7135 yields 18.7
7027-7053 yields 18.2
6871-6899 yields 17.8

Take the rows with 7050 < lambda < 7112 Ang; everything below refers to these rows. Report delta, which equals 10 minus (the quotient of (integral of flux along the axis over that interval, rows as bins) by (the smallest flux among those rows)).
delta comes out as -55.4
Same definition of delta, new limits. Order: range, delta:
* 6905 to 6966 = -52.8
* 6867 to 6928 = -52.5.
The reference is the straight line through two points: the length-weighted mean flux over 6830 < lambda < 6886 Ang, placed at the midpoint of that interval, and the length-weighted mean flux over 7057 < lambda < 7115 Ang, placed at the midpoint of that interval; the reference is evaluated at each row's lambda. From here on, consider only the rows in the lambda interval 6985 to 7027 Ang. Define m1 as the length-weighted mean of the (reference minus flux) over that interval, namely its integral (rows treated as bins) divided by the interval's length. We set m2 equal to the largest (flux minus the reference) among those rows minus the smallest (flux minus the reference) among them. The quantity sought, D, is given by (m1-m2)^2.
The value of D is 1.6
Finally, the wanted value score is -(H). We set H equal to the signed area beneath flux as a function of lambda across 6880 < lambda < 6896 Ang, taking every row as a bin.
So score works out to -283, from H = 283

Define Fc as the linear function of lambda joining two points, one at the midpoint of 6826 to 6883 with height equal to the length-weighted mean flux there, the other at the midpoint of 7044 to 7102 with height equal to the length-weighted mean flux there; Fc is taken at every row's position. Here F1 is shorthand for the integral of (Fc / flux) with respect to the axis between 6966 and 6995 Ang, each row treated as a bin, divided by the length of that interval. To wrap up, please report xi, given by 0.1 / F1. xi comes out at 0.1032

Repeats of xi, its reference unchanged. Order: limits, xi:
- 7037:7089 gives 0.0997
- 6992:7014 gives 0.1009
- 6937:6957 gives 0.1041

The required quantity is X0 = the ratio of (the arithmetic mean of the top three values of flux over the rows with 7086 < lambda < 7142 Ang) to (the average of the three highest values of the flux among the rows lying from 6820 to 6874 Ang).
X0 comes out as 1.06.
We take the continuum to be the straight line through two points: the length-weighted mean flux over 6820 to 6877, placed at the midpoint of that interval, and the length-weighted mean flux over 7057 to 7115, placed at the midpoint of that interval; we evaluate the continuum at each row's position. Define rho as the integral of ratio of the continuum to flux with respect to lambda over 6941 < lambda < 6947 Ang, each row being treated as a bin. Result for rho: 5.71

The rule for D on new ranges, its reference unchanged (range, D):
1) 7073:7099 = 1.1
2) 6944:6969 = 1.3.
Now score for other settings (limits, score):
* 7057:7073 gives -292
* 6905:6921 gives -283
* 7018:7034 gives -293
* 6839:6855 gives -280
